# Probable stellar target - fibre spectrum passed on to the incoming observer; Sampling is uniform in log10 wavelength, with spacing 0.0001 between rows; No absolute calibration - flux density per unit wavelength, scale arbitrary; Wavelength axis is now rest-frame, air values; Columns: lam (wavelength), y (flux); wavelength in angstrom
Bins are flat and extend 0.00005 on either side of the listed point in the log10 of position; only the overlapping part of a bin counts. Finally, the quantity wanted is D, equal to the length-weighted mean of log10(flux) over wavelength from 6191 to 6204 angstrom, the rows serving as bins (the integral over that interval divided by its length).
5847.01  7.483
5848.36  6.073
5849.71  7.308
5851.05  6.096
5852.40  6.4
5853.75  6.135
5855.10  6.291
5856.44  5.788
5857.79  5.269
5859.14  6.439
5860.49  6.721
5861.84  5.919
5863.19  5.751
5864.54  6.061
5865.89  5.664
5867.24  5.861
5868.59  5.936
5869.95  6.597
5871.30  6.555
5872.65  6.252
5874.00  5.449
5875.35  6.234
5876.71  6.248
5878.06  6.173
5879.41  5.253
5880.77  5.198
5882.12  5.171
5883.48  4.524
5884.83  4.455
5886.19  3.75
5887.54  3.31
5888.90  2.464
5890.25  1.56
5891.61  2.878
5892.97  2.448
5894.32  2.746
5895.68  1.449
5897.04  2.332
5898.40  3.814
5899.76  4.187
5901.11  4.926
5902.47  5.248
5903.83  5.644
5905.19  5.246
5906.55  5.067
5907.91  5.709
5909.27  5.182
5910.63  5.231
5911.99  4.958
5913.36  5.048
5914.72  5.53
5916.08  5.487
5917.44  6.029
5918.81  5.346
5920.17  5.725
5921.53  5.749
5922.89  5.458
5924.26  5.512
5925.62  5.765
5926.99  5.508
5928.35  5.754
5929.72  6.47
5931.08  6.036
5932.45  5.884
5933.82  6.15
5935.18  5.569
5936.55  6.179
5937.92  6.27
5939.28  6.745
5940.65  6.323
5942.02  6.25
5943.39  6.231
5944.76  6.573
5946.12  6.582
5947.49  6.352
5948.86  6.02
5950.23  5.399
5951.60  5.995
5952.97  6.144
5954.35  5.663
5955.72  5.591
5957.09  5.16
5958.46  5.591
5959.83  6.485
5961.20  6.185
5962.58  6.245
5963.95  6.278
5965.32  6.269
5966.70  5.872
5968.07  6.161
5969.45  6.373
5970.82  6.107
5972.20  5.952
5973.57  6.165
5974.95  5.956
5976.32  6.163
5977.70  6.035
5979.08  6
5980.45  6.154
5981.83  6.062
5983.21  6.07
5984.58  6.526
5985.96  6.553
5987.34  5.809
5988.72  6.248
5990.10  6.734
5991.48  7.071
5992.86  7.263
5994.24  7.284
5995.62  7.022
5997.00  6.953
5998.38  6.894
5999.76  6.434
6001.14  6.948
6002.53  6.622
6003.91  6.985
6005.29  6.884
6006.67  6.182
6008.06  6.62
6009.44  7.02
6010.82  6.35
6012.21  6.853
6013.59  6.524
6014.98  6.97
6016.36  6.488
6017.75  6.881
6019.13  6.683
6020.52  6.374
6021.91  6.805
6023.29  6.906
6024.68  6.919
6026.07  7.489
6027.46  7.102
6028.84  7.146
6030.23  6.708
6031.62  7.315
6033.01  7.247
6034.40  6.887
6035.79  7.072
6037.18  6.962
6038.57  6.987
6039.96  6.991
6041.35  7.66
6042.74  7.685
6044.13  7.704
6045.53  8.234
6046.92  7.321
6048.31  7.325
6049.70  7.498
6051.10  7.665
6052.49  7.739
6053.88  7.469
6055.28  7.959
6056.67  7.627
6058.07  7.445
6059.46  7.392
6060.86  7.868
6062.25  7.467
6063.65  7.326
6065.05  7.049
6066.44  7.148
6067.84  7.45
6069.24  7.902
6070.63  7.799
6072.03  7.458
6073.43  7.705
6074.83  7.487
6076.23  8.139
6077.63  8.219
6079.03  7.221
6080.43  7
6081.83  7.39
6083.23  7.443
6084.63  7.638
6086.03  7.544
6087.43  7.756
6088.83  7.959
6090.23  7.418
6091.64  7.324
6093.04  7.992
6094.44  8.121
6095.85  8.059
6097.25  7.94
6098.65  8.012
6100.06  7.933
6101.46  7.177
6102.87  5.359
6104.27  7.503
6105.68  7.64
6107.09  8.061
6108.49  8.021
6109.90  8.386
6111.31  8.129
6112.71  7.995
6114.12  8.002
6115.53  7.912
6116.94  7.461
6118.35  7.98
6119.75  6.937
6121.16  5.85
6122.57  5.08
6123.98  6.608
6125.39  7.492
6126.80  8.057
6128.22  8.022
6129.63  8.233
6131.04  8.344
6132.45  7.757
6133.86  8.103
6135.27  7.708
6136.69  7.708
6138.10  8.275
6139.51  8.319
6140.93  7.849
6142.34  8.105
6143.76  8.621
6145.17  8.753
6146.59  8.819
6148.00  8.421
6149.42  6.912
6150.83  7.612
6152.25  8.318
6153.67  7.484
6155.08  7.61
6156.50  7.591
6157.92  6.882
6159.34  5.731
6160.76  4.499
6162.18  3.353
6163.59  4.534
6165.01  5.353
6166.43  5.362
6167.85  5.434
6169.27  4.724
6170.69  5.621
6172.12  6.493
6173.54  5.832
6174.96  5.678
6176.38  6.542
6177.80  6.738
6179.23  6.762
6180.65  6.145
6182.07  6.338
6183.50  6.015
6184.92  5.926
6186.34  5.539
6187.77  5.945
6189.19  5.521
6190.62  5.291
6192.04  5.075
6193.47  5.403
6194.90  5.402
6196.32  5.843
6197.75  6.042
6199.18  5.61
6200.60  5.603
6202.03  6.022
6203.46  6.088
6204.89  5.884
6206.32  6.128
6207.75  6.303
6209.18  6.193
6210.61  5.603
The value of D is 0.752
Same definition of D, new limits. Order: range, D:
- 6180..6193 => 0.758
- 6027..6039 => 0.848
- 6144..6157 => 0.901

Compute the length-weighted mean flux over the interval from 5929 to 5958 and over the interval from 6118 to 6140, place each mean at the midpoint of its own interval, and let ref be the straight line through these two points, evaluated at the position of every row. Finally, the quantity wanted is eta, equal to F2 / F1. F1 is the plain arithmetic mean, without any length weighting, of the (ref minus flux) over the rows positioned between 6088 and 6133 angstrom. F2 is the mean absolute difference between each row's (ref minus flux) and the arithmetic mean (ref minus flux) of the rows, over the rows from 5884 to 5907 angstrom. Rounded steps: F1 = -0.21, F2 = 1.12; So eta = -5.3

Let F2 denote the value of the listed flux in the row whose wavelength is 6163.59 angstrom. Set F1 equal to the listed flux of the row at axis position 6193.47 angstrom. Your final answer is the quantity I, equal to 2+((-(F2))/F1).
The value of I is 1.2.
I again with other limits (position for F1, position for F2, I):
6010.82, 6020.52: 1.0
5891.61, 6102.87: 0.1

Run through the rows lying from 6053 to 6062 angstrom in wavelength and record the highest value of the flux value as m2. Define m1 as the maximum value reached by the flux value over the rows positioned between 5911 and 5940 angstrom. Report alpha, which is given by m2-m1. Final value 1.2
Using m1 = 6.745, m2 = 7.959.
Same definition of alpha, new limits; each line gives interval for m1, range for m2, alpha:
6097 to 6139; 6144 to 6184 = 0.4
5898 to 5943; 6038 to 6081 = 1.5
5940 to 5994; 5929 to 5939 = -0.8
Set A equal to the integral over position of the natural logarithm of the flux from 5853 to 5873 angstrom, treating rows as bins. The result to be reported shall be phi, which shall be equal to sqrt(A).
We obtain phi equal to 6.00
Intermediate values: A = 36.1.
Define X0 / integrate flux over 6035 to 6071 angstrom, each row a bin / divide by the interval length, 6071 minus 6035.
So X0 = 7.5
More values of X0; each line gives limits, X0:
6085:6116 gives 7.7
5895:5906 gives 4.1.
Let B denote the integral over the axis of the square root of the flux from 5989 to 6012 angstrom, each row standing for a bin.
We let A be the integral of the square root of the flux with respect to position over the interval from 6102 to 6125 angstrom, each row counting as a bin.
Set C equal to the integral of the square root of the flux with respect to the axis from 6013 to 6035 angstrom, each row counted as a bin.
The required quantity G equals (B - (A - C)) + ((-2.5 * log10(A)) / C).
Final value 56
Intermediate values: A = 62.0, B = 60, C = 58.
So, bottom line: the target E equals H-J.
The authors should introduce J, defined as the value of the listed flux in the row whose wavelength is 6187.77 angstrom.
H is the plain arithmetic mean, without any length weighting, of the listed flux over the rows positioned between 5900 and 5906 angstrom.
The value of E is -0.7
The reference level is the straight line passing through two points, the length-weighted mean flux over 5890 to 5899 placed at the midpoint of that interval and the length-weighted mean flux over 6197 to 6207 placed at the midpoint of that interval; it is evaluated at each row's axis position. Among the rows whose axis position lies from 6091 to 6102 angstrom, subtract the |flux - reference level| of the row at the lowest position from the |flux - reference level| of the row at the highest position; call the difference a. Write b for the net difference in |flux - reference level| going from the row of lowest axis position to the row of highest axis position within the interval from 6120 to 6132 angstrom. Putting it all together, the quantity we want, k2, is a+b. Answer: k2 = 2.1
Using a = -0.3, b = 2.4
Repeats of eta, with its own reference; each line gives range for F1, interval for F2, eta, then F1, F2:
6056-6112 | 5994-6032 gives -0.6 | -0.45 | 0.25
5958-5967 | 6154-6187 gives 8.4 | 0.09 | 0.73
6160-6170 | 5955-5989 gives 0.1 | 3.05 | 0.22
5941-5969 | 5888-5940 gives 9.3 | 0.11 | 1.01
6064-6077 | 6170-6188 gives -0.7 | -0.51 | 0.36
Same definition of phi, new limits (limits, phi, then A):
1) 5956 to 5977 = 6.15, 37.8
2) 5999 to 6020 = 6.32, 39.9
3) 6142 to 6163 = 6.39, 40.9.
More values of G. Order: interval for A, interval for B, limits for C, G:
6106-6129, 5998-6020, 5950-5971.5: 47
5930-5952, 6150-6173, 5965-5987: 56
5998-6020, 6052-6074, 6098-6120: 64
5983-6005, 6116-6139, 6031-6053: 65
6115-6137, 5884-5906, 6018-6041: 41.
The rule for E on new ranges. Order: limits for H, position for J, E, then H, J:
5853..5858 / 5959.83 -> -0.6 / 5.9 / 6.485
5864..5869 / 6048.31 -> -1.4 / 5.9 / 7.325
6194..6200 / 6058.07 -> -1.7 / 5.7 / 7.445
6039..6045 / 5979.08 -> 1.5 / 7.5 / 6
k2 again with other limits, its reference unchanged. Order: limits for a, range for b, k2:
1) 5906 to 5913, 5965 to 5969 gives -0.3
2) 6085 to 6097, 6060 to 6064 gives -0.2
